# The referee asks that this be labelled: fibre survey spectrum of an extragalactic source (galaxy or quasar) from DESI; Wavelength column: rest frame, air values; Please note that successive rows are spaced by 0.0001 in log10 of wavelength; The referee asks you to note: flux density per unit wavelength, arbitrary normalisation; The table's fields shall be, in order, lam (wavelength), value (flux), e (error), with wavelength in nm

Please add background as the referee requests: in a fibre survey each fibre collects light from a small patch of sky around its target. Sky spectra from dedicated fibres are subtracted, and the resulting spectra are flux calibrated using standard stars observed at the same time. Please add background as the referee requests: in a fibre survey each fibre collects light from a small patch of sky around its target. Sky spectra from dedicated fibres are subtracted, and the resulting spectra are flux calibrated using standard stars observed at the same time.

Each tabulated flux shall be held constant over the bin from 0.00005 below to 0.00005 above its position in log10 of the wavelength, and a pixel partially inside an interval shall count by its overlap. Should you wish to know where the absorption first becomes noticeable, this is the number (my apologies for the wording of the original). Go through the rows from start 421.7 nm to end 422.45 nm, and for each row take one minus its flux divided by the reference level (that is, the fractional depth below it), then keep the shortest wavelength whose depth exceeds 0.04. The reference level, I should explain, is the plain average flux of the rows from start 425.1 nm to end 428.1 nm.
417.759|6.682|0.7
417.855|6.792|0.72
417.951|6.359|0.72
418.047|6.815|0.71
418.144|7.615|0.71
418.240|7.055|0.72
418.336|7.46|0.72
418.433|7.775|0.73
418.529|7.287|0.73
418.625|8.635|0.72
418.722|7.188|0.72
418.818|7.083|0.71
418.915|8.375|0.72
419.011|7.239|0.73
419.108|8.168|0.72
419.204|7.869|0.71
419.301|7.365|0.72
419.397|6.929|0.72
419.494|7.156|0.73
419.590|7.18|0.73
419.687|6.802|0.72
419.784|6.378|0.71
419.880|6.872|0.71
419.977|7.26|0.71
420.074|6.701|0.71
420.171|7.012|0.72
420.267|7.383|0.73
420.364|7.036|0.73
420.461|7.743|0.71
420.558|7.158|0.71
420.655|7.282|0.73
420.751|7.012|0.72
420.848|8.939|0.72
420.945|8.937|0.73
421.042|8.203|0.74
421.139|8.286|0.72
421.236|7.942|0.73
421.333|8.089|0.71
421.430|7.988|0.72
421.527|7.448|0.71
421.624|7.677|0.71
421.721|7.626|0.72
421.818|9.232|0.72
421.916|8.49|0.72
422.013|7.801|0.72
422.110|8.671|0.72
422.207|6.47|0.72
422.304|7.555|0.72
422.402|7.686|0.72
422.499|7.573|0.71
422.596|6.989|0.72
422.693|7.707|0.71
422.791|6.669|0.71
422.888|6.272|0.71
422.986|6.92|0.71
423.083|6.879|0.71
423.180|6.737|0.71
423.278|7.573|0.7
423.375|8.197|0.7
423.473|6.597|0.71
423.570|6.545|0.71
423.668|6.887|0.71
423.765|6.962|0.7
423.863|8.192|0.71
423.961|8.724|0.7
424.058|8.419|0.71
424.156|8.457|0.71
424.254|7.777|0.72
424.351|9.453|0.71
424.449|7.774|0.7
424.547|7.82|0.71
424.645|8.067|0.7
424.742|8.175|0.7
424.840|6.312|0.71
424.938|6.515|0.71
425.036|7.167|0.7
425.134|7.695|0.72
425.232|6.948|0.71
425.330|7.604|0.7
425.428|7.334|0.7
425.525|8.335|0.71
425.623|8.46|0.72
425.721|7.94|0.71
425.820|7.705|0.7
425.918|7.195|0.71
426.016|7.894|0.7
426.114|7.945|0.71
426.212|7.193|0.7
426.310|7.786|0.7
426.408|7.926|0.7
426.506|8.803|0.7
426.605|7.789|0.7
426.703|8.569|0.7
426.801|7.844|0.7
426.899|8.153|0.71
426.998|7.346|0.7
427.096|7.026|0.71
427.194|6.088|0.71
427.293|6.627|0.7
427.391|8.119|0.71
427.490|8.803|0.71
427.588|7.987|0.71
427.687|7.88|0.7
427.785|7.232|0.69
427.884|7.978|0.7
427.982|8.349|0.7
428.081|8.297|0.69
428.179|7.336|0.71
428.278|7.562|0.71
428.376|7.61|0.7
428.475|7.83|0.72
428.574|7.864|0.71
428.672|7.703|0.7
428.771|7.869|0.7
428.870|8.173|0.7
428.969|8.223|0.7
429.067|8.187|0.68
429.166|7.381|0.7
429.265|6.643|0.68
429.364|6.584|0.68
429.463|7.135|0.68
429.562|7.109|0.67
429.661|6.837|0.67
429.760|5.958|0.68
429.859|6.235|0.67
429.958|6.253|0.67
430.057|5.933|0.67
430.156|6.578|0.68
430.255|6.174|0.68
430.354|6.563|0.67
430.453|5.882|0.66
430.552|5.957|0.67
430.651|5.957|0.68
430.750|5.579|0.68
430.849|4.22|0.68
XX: 422.207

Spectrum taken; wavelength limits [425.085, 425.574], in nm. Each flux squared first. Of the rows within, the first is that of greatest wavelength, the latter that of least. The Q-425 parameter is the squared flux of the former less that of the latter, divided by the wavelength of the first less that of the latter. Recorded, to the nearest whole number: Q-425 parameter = 26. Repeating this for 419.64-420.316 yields 14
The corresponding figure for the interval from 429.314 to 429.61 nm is 36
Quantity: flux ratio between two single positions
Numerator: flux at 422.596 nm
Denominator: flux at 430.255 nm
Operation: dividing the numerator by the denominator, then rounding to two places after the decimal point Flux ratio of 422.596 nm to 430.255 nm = 1.13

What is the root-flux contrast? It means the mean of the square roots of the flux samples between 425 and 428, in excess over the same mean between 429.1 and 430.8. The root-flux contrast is 0.25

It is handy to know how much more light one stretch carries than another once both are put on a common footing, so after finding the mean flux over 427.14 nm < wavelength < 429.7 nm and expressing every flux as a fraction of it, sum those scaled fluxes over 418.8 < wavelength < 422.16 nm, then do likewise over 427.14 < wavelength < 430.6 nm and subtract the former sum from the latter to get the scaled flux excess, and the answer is -1.9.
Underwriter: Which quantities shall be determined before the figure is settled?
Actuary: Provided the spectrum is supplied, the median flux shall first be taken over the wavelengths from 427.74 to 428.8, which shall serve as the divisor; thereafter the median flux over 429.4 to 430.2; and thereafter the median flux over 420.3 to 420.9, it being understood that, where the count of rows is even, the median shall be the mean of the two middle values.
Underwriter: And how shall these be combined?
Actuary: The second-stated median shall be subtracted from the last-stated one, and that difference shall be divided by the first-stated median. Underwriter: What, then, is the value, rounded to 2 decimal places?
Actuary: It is 0.10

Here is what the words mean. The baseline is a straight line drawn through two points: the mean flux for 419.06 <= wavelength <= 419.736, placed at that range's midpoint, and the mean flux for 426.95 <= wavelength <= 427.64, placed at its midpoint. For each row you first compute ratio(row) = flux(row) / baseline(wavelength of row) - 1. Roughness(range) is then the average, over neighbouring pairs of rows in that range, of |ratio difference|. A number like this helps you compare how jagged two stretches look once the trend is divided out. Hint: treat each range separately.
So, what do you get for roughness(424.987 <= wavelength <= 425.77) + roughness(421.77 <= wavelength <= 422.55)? 0.187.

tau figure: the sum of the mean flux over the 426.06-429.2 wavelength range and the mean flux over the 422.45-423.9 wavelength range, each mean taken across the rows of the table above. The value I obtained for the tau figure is 14.9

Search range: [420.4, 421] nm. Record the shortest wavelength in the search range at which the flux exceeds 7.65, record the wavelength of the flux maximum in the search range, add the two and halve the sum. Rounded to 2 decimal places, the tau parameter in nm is 420.65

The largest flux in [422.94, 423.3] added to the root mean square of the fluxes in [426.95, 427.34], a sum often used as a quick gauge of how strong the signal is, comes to 14.4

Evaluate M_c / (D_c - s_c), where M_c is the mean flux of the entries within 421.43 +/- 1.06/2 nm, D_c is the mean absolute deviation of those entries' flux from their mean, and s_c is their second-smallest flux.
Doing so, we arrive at -1.13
